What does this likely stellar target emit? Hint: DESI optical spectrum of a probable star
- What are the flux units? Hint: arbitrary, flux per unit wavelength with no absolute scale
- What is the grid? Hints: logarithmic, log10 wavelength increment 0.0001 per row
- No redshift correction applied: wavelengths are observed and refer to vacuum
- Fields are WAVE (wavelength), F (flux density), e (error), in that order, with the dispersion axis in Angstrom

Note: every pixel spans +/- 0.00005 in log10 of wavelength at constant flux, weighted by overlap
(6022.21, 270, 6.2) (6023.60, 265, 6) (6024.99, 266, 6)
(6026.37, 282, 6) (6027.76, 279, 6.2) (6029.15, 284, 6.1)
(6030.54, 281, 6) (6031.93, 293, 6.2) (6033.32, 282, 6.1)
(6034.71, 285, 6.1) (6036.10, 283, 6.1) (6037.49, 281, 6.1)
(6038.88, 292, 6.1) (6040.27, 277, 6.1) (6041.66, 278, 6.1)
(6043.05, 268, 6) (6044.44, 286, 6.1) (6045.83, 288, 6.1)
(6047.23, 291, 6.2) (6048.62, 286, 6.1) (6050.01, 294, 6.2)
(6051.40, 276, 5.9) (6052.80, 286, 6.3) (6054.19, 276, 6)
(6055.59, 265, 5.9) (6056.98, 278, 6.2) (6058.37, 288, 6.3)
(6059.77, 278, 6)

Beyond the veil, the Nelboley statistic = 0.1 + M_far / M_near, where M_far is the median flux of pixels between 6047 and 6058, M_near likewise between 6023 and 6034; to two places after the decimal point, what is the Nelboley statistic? 1.10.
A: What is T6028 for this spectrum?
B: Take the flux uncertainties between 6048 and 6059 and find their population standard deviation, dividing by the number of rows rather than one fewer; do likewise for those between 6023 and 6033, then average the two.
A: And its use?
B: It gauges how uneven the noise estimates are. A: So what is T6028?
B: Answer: 0.121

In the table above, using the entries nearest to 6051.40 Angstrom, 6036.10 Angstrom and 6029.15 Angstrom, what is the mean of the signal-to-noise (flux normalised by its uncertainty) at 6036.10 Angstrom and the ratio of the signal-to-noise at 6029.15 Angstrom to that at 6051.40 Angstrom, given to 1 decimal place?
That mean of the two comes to 23.7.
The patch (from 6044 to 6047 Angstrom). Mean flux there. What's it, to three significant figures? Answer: 287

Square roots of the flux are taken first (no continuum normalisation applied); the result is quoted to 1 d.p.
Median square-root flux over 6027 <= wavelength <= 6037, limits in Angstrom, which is 16.8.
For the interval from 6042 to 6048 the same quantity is 16.9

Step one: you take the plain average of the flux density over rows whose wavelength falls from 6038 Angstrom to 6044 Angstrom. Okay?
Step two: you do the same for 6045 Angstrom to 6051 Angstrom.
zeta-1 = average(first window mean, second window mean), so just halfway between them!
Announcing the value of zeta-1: 284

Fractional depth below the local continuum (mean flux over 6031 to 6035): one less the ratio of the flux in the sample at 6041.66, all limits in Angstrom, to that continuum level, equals 0.03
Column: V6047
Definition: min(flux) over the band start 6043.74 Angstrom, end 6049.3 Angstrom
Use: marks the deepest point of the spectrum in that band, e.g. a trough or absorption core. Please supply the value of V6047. 286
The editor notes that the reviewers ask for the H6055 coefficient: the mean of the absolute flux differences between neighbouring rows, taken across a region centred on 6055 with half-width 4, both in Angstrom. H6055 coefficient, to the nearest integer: 11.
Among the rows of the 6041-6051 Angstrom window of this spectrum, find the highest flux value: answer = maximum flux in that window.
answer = 294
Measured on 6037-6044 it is 292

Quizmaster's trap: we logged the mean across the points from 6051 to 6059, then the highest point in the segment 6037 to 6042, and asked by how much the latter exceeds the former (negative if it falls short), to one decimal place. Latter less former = 13.8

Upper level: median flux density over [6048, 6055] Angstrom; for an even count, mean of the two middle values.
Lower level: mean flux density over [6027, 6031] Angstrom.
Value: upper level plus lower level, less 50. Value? 517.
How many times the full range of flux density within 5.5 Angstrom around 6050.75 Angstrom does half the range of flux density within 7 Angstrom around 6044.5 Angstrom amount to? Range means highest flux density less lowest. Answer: 0.64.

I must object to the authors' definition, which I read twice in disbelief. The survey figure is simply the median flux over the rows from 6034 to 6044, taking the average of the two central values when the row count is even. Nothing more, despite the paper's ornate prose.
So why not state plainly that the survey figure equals 281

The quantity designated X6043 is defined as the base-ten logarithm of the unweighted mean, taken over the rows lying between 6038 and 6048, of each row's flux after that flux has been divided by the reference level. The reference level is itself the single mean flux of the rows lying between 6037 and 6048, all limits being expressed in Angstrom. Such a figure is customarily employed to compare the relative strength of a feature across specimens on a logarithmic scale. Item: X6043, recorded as 0.000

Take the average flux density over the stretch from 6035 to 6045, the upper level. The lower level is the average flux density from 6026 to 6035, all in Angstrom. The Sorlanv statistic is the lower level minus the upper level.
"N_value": 3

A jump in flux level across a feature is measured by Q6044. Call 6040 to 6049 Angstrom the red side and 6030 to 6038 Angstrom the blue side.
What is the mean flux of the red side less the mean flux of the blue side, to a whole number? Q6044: -2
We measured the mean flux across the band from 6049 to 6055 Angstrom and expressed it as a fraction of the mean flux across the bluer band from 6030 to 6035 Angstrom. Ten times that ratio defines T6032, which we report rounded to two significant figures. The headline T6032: 9.9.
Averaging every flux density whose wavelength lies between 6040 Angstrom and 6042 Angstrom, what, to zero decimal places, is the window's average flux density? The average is 278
